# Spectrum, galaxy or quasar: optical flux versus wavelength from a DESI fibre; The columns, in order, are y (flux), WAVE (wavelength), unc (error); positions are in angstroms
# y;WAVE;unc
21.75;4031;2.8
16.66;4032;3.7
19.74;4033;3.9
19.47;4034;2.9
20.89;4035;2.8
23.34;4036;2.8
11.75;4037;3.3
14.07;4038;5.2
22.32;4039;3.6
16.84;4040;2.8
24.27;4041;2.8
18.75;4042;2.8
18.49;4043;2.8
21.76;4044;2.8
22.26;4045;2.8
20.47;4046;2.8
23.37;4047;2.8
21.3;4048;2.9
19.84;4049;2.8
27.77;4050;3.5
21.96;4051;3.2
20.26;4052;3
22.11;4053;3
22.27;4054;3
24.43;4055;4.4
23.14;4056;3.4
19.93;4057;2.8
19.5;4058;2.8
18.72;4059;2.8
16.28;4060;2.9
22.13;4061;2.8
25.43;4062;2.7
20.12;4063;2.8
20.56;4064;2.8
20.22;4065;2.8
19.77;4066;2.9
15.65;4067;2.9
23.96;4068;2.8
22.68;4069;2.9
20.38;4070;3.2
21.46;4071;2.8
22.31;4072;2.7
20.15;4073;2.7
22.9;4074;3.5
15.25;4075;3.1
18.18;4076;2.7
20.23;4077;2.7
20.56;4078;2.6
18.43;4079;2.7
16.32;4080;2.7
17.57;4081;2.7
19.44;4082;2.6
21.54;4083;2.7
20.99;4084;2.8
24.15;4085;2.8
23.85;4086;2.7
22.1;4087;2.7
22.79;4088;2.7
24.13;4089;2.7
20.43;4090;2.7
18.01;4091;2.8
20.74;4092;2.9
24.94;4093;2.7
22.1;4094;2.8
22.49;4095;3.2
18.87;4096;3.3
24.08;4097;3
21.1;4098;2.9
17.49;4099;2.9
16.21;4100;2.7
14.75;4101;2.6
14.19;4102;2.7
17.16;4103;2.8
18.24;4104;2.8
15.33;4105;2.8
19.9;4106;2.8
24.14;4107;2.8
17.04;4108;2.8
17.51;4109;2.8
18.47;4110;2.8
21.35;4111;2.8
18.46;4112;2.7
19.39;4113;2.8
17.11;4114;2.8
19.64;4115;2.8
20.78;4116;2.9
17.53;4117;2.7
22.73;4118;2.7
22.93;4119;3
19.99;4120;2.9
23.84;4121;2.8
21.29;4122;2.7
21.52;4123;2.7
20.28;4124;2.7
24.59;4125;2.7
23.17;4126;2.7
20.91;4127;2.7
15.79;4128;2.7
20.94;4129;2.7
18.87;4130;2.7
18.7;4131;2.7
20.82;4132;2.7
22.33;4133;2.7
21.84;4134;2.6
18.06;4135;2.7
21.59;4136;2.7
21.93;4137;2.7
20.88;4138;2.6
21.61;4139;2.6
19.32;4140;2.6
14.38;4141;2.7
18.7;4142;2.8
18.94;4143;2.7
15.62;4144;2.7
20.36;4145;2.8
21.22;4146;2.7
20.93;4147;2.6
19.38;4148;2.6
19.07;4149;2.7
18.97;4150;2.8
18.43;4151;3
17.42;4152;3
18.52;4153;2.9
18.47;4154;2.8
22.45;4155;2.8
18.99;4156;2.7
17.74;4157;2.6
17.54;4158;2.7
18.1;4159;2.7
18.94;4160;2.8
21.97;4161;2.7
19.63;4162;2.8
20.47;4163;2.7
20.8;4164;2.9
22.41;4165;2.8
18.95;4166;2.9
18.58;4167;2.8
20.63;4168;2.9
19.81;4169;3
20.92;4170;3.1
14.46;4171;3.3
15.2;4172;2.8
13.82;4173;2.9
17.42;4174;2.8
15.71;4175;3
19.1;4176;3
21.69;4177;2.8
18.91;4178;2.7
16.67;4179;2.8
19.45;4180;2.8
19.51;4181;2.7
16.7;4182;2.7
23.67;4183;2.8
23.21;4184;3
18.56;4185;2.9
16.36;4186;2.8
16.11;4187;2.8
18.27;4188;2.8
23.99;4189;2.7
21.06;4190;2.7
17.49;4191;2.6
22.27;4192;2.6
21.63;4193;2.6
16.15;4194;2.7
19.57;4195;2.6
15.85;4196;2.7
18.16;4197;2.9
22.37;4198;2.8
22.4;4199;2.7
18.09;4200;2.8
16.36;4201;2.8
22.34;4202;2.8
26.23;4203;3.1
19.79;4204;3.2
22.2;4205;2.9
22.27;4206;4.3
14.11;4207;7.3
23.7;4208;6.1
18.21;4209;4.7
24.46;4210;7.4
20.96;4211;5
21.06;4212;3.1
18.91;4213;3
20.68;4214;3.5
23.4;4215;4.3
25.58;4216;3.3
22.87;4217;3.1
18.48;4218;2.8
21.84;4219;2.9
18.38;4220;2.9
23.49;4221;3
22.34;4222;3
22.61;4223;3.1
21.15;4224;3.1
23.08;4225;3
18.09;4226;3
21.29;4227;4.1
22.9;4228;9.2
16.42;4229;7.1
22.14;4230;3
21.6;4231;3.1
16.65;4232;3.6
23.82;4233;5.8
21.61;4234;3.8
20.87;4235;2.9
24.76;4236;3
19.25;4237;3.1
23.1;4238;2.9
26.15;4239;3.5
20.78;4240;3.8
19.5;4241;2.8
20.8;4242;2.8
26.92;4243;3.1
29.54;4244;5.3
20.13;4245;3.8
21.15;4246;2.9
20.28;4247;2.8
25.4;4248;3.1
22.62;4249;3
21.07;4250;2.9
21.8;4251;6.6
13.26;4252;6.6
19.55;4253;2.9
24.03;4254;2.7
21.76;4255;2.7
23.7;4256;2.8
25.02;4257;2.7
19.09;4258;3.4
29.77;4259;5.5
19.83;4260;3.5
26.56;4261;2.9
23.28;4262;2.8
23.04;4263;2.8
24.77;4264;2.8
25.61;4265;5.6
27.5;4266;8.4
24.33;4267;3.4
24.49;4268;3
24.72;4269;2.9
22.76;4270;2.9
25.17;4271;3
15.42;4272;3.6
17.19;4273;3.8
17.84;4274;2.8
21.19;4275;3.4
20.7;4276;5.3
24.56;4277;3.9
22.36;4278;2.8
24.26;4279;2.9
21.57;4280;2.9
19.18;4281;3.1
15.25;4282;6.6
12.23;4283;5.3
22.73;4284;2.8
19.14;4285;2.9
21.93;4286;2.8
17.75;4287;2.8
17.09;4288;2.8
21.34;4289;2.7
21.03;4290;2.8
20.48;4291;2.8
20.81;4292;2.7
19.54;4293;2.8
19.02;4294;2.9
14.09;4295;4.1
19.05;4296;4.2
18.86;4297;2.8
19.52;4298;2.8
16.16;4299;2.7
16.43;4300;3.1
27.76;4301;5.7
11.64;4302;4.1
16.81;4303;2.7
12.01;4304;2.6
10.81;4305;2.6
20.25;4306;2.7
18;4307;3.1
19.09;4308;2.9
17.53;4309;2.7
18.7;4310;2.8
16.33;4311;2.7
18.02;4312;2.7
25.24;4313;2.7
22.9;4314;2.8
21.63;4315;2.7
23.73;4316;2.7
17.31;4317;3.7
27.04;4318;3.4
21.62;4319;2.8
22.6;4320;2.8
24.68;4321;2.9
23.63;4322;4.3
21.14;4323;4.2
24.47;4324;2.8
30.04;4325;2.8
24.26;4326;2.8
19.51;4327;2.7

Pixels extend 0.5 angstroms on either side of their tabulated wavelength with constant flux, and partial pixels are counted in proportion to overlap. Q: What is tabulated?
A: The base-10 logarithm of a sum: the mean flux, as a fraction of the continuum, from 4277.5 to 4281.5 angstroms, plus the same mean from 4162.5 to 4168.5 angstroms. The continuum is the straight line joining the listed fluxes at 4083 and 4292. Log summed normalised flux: 0.302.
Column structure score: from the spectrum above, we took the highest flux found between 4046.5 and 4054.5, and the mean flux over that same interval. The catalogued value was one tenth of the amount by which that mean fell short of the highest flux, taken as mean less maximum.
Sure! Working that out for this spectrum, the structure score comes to -0.5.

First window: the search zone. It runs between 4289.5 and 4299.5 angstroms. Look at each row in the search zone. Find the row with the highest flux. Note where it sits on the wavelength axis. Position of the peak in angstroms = 4290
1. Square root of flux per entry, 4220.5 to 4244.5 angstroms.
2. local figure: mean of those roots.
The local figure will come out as 4.68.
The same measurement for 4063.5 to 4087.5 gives 4.50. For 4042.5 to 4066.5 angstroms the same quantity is 4.61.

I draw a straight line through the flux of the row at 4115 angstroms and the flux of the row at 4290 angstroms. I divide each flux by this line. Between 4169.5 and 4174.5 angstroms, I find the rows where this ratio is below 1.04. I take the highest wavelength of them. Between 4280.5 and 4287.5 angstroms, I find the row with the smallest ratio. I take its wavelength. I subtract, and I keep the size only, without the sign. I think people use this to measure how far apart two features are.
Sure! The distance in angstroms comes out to 109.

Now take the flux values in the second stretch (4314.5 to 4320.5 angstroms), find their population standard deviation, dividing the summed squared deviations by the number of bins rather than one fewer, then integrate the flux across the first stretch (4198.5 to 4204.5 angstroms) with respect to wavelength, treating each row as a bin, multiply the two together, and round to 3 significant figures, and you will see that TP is 363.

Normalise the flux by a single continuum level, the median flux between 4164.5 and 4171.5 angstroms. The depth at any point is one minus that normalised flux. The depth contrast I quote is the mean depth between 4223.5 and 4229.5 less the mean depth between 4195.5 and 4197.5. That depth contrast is -0.18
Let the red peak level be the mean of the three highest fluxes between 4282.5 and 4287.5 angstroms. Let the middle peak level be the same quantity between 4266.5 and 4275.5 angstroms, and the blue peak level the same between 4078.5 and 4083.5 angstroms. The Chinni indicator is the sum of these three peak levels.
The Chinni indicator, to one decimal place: 65.9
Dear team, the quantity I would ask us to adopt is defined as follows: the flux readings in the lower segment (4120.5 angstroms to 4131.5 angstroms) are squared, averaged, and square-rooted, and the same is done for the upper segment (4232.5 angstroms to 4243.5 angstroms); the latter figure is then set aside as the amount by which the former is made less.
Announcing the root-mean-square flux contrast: -2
